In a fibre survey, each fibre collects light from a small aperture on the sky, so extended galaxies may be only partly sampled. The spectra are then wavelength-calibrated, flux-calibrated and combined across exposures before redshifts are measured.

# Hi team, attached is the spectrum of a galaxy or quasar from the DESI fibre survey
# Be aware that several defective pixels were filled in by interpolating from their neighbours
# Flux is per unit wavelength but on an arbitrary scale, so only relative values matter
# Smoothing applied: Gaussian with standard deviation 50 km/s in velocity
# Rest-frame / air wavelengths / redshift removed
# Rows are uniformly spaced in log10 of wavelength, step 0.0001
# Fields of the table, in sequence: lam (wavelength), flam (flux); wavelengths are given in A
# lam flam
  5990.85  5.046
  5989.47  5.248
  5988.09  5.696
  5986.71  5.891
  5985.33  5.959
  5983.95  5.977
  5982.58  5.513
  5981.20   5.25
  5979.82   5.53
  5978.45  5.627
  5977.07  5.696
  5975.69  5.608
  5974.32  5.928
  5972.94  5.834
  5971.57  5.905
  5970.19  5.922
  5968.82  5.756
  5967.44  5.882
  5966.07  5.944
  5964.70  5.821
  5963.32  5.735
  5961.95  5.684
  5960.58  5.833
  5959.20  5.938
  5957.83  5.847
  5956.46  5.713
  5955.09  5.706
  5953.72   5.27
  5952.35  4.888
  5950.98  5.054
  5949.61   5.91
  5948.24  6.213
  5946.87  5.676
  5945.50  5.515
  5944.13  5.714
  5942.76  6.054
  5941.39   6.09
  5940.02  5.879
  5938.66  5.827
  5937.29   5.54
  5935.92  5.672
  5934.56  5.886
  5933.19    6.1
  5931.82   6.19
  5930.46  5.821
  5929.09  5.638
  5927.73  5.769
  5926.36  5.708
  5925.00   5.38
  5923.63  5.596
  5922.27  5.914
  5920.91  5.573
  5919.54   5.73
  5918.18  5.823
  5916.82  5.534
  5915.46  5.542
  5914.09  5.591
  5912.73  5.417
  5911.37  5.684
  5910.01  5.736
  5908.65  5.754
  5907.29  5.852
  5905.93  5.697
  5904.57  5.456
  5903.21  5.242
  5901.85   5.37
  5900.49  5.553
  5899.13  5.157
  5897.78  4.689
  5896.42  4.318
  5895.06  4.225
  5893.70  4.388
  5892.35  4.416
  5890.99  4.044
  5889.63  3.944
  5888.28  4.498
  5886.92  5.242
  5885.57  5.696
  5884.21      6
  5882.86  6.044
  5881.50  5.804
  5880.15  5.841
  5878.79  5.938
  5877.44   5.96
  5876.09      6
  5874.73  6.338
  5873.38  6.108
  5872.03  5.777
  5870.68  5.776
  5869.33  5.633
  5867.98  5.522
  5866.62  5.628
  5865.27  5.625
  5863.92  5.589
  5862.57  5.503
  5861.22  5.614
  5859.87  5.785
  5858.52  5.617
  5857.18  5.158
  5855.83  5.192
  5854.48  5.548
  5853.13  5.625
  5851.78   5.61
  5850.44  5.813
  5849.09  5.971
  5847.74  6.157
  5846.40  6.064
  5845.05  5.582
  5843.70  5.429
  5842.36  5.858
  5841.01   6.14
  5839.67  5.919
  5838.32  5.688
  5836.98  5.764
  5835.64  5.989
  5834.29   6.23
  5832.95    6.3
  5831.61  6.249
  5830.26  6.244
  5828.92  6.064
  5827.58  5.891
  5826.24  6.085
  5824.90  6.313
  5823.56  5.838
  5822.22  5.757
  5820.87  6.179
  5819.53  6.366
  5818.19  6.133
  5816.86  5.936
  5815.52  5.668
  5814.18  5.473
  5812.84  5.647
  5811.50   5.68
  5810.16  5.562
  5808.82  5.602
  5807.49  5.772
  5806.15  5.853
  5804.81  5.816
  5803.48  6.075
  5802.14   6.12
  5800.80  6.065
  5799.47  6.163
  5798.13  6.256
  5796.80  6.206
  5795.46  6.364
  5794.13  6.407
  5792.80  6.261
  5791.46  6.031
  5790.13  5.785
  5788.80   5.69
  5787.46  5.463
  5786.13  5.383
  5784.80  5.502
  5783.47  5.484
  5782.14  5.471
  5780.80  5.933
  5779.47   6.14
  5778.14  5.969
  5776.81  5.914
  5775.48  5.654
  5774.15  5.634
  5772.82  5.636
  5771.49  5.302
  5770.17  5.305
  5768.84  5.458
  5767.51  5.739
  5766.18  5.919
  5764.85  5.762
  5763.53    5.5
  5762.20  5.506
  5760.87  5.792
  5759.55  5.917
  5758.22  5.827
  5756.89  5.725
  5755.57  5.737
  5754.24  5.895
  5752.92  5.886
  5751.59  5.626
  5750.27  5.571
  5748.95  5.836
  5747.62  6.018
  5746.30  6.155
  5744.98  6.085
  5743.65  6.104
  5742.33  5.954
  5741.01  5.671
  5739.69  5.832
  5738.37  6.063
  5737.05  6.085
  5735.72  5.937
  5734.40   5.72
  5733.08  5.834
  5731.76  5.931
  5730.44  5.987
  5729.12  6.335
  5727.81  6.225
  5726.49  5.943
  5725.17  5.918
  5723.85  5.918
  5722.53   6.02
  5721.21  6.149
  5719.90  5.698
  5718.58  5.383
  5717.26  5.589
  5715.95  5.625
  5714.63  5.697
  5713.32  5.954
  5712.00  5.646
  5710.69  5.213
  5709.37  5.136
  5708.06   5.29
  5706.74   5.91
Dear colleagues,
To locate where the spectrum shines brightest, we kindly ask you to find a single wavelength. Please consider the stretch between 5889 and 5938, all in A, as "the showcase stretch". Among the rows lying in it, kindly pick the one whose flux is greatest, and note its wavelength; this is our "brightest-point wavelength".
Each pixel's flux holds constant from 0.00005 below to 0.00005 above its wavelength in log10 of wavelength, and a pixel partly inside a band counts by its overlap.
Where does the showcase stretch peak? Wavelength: 5931.82 A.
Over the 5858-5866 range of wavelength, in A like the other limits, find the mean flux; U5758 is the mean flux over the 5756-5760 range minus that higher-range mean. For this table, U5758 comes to 0.2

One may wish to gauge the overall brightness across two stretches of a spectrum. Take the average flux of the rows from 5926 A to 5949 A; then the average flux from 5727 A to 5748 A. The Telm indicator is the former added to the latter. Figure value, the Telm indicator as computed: 11.8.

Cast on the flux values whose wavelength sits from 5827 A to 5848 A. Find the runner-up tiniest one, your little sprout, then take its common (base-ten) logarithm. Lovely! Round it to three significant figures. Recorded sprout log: 0.747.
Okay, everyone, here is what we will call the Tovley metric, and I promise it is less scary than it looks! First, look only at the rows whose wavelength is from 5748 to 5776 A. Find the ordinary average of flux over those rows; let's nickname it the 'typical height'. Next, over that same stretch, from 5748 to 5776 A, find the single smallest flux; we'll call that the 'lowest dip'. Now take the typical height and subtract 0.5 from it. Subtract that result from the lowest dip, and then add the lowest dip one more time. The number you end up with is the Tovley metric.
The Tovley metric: 5.4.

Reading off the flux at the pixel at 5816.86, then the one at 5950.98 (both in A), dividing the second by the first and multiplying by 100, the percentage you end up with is 85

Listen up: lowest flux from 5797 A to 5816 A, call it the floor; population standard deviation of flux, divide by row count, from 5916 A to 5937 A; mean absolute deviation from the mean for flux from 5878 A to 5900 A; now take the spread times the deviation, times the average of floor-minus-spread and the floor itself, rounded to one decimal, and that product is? 0.8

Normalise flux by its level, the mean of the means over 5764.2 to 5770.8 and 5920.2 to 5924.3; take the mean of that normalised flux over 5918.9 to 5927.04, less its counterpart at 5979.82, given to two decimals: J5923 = 0.02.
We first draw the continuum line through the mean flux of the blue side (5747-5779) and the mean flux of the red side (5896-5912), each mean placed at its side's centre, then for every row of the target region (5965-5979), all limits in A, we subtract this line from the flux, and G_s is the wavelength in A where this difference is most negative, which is 5975.69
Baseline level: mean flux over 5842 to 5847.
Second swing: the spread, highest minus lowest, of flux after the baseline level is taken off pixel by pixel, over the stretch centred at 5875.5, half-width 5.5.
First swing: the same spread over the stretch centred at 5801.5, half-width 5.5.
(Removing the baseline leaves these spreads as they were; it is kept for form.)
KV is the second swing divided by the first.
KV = 1.3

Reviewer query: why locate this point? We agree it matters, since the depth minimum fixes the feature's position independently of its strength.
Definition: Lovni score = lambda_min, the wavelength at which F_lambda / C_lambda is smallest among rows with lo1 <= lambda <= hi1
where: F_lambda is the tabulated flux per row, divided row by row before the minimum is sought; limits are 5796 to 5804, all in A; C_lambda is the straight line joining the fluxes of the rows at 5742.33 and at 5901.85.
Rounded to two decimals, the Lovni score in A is 5800.80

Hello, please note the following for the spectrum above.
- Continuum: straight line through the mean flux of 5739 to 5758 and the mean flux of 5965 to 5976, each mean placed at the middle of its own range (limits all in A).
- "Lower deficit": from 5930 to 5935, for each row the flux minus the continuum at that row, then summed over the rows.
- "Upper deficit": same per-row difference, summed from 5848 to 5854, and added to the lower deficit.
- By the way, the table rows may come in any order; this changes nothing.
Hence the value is 0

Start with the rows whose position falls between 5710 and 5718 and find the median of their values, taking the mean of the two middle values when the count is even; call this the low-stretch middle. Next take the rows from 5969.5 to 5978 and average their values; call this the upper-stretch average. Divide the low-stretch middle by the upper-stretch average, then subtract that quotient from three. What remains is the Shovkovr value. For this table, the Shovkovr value 2.03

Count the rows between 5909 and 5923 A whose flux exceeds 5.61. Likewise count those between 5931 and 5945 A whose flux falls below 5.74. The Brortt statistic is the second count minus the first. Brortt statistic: -2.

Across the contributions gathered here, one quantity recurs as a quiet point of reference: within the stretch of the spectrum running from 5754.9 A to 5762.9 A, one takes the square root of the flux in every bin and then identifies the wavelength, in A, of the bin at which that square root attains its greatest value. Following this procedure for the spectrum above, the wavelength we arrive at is 5759.55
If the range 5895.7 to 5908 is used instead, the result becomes 5907.29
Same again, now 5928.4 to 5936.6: 5931.82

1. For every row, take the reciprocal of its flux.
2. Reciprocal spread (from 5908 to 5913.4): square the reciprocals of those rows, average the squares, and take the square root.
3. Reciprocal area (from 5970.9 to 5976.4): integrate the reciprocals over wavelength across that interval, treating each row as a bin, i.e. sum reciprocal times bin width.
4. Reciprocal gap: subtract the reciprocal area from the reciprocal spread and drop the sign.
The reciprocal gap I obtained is 0.769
